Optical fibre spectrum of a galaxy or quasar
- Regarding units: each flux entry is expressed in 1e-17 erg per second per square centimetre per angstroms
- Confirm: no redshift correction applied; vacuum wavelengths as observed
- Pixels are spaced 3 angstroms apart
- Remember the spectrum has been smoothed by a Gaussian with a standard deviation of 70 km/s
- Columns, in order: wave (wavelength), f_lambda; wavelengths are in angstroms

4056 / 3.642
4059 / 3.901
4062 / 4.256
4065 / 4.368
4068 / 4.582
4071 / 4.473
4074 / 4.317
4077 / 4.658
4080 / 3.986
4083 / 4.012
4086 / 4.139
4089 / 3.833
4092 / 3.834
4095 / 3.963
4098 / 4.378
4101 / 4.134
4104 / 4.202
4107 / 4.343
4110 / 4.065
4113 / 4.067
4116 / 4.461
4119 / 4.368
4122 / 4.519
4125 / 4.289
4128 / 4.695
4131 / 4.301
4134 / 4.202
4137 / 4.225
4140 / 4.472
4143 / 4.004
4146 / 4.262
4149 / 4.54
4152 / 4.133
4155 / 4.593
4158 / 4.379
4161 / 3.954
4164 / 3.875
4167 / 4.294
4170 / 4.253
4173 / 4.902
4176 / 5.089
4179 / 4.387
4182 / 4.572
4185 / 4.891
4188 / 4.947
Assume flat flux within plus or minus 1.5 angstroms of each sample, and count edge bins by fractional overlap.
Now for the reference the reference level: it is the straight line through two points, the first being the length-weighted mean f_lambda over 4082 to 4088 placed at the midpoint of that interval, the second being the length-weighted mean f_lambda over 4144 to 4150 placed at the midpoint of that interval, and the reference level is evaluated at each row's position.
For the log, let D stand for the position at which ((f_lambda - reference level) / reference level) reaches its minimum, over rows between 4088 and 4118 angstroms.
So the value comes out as 4092 angstroms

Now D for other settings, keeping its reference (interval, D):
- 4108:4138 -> 4113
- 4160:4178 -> 4164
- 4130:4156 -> 4143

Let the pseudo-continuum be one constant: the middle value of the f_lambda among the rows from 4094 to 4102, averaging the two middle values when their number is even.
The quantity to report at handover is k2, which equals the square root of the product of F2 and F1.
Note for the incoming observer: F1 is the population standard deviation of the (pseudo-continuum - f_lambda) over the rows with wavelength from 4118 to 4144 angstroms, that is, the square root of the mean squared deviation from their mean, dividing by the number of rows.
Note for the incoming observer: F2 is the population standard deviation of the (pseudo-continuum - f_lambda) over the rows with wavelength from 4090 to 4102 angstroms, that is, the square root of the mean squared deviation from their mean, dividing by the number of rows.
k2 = 0.197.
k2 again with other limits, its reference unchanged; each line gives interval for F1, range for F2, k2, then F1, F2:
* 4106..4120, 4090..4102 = 0.183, 0.16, 0.20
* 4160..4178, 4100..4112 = 0.216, 0.45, 0.10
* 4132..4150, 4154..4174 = 0.242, 0.18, 0.33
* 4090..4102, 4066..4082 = 0.220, 0.20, 0.24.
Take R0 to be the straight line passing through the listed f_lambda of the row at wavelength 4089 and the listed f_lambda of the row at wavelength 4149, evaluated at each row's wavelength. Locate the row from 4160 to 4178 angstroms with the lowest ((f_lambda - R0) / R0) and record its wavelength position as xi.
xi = 4164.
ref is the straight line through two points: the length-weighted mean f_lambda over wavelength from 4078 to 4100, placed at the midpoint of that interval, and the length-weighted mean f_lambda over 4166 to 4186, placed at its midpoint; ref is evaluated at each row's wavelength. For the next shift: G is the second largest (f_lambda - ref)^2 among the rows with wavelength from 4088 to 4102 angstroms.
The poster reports 0.05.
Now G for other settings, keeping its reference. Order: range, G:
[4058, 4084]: 0.47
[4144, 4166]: 0.33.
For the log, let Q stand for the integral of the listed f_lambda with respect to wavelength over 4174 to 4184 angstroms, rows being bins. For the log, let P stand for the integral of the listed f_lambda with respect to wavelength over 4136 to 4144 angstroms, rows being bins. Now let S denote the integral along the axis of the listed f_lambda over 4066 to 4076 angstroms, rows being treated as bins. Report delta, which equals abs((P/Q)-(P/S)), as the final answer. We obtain 0.039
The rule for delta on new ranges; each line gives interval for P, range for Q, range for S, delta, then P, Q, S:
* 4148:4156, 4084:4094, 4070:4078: 0.091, 35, 39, 36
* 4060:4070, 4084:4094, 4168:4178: 0.181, 44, 39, 47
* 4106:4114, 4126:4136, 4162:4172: 0.039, 33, 44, 42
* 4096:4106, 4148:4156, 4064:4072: 0.021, 42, 35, 36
